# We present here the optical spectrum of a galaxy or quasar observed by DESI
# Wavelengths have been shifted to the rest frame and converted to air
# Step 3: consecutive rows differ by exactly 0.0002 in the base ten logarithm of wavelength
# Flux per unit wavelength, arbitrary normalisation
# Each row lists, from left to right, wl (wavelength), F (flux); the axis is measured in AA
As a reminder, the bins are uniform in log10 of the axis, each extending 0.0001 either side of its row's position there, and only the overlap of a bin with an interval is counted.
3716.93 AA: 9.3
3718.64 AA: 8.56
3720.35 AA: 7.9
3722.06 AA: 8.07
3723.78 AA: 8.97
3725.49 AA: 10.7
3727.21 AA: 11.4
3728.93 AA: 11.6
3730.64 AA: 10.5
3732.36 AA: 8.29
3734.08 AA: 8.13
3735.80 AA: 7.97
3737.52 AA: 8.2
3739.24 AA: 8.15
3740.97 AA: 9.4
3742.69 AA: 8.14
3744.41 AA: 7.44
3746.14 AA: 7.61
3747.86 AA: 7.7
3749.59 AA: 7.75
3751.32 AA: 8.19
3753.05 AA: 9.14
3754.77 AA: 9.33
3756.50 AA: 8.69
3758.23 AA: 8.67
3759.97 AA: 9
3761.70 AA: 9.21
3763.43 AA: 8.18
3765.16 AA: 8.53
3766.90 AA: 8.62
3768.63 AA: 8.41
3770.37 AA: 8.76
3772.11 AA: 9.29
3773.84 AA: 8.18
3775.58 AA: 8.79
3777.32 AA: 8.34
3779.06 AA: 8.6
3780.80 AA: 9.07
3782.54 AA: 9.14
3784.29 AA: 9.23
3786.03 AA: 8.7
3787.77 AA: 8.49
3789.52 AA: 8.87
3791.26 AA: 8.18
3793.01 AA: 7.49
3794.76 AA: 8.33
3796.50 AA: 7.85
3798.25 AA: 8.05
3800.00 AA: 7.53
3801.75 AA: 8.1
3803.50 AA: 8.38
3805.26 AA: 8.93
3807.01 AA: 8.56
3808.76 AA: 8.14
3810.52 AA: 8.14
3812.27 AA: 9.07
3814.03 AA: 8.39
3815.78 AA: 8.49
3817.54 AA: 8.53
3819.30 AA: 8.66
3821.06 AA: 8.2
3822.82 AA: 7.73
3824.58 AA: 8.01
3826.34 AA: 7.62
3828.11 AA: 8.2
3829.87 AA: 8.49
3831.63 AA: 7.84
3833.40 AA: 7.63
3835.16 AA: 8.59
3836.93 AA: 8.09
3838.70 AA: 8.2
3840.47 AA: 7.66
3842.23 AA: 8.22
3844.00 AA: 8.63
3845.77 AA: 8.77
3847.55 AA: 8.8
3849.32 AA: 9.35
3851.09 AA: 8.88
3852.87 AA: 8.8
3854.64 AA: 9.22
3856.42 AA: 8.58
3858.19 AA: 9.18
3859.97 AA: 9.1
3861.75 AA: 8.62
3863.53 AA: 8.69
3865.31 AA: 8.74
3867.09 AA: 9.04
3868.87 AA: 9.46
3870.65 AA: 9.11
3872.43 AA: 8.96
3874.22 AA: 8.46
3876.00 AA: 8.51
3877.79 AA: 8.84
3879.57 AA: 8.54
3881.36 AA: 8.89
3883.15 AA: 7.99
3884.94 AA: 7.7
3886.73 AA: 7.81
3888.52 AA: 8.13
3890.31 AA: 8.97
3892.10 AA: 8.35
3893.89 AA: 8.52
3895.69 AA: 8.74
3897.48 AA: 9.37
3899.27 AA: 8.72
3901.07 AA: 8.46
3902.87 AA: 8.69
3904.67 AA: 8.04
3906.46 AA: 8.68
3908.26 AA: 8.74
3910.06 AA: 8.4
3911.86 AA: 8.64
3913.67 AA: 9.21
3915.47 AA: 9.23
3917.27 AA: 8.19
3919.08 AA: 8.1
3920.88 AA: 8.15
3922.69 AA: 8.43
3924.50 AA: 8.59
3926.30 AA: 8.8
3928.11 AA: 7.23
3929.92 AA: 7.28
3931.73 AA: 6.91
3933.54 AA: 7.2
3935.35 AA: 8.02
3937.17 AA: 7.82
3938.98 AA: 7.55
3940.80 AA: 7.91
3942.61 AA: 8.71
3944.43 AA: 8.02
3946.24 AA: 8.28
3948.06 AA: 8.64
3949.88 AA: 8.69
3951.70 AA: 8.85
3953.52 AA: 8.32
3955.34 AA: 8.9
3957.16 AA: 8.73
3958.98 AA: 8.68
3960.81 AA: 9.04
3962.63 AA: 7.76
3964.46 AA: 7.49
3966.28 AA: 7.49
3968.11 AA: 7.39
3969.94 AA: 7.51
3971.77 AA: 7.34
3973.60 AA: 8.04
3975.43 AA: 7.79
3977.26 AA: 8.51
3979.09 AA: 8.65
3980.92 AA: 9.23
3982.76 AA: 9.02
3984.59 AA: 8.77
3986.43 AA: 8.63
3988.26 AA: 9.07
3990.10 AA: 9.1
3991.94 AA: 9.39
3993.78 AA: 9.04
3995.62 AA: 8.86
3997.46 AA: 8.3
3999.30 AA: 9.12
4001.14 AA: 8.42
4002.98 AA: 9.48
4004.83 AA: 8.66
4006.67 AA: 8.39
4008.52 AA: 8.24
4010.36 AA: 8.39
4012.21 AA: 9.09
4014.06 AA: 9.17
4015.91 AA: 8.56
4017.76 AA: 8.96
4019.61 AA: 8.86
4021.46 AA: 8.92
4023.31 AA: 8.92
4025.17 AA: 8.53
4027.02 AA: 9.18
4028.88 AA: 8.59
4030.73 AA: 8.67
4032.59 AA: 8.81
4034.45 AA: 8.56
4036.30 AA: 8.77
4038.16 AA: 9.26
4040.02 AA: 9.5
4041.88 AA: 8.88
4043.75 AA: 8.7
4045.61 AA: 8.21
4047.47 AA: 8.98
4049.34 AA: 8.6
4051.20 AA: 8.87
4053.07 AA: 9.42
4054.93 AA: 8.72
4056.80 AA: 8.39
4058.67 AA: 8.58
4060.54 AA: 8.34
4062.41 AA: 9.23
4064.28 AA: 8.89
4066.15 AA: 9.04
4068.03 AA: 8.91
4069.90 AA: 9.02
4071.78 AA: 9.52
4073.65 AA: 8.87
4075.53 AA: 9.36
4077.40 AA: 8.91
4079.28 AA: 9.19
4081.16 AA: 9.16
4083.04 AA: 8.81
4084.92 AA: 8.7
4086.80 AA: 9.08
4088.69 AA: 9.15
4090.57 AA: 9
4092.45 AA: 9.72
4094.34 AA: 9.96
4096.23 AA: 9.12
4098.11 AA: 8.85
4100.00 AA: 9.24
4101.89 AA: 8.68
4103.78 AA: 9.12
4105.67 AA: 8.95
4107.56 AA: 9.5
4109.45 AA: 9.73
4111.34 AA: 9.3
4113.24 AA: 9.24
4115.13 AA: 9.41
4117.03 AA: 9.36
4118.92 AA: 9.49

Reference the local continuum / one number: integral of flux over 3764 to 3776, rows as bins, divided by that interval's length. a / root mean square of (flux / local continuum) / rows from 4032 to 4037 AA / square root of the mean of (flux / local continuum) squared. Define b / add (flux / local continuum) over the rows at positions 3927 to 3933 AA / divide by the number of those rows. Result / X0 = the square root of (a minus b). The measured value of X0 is 0.43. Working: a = 1.01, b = 0.827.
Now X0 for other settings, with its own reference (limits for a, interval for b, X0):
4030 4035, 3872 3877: 0.07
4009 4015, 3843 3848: 0.13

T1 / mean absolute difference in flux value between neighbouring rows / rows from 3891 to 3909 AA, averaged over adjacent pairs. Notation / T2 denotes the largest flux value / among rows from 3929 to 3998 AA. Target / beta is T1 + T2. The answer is 9.78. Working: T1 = 0.390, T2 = 9.39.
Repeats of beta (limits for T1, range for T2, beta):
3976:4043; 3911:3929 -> 9.59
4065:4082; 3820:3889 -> 9.79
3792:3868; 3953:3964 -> 9.43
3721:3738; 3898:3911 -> 9.56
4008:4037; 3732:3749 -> 9.69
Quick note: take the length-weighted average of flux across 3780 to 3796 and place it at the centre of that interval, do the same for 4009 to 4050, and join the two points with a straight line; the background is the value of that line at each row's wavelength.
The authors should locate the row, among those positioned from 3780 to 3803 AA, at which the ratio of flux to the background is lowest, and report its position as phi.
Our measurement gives 3793.01 AA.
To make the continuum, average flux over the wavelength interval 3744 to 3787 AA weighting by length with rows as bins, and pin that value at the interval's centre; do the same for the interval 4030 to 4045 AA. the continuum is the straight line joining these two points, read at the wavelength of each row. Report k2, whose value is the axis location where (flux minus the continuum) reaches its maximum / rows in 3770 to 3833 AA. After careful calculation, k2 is 3772.11 AA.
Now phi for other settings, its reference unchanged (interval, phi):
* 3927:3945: 3931.73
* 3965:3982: 3971.77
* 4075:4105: 4101.89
